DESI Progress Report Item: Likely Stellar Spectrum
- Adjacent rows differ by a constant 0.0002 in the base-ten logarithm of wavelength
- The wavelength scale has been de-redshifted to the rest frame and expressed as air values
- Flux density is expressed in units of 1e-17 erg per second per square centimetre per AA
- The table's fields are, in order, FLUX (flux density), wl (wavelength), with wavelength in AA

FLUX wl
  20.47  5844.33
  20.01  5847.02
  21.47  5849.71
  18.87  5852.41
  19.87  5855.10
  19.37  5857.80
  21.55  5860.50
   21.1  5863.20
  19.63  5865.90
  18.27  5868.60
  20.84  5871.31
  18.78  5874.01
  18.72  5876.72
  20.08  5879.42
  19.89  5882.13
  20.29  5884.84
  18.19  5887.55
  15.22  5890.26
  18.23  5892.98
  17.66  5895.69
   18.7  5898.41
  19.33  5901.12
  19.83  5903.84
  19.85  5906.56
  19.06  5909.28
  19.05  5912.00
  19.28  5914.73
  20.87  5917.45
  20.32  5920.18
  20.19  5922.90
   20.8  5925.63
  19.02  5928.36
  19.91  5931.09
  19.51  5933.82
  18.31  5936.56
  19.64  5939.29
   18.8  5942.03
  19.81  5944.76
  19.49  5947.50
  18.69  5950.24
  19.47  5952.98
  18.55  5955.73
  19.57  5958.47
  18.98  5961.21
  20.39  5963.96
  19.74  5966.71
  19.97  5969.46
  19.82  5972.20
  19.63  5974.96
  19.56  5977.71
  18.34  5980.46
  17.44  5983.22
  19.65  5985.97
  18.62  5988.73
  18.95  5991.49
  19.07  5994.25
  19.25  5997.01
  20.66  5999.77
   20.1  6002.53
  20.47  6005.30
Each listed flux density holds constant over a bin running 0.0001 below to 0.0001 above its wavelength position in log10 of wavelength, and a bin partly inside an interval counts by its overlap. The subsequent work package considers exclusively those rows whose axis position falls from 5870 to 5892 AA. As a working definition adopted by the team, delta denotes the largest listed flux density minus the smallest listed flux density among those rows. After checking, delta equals 6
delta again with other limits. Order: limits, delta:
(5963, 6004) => 3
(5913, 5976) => 3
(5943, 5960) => 1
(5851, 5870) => 3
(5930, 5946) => 2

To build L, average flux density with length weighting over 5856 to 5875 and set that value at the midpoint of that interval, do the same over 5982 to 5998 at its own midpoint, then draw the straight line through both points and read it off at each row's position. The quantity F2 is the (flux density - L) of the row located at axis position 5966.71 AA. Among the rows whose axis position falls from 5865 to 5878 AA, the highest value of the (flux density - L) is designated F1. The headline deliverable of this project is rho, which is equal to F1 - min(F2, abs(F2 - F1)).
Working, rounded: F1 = 0.94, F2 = 0.7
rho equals 0.7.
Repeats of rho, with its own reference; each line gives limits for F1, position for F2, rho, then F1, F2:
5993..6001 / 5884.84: 1.4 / 1.91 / 0.5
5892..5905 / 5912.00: 0.7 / 0.22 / -0.5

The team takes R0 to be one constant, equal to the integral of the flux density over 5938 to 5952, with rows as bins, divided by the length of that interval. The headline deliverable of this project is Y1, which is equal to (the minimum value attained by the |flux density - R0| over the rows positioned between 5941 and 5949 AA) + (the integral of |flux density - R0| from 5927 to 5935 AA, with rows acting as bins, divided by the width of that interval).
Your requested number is 0.57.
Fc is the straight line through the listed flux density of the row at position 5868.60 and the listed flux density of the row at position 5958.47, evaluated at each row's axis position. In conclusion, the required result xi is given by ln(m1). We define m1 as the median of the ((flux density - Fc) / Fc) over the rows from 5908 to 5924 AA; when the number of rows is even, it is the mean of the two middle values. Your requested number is -3.2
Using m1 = 0.039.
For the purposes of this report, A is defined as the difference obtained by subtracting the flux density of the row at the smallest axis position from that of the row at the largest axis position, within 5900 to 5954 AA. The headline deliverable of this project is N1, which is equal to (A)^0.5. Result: 0.4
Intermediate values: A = 0.1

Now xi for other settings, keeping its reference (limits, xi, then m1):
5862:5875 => -2.6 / 0.077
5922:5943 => -4.1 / 0.017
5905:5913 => -4.5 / 0.011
